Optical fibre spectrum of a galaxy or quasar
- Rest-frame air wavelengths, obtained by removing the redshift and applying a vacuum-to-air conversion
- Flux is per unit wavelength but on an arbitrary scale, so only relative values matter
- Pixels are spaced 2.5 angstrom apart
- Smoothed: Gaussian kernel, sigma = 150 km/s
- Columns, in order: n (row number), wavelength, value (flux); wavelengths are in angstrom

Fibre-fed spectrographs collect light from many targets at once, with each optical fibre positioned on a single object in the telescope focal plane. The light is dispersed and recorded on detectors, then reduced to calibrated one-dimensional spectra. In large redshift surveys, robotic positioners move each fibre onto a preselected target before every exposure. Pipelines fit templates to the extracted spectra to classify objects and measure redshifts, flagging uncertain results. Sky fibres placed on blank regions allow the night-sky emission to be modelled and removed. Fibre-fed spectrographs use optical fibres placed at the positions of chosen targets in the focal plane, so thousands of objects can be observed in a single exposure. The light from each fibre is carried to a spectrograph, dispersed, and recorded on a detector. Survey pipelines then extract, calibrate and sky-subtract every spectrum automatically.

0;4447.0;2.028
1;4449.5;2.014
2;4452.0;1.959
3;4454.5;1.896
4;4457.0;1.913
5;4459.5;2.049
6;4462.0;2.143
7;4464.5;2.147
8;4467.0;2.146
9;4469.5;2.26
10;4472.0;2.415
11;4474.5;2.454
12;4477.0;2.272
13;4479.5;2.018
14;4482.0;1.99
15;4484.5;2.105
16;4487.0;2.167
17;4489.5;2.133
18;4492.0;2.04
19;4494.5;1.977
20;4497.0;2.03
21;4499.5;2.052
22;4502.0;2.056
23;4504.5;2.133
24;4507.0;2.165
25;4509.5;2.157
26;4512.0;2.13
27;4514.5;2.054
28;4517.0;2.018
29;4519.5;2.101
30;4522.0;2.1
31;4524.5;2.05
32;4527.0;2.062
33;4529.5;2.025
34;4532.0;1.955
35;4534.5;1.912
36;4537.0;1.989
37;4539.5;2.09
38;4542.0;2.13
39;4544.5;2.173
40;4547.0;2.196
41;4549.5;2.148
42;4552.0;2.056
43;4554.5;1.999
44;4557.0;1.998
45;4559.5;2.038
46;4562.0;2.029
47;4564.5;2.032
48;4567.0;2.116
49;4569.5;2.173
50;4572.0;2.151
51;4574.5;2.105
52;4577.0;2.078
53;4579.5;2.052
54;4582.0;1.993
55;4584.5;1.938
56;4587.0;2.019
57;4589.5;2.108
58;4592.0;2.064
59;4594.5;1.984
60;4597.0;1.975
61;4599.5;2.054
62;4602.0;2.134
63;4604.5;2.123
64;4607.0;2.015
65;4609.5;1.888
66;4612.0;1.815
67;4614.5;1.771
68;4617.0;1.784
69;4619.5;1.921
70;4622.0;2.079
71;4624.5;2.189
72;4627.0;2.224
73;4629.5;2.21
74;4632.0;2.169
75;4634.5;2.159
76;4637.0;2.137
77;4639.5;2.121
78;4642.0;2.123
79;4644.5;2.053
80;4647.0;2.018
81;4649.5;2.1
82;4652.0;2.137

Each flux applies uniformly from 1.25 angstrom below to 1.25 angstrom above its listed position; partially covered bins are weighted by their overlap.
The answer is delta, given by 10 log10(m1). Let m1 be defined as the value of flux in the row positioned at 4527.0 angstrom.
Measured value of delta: 3.14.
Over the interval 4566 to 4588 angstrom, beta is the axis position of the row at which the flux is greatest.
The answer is 4569.5 angstrom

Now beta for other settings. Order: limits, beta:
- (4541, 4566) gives 4547.0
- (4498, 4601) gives 4547.0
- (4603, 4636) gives 4627.0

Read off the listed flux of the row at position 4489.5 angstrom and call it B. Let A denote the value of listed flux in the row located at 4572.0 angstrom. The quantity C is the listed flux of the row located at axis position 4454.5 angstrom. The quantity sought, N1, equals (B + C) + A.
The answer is 6.18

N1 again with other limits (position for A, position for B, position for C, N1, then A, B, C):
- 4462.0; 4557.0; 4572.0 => 6.29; 2.143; 1.998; 2.151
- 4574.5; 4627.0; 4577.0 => 6.41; 2.105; 2.224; 2.078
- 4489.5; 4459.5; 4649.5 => 6.28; 2.133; 2.049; 2.1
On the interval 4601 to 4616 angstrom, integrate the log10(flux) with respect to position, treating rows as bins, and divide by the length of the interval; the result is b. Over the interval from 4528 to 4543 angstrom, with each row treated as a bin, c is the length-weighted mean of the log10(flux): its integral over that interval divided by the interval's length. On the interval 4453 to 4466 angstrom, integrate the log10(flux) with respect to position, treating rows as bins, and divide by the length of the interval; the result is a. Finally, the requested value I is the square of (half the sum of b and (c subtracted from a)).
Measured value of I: 0.0213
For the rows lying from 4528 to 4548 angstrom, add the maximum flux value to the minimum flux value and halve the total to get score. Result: 2.054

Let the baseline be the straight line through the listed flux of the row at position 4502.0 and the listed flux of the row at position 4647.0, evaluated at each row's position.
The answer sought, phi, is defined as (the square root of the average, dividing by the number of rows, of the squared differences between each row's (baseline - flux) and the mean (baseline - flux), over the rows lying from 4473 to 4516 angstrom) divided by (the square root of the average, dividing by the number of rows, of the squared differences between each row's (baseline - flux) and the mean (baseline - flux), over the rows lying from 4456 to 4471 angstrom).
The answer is 1.0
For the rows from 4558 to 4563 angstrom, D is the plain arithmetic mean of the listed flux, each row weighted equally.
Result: 2.03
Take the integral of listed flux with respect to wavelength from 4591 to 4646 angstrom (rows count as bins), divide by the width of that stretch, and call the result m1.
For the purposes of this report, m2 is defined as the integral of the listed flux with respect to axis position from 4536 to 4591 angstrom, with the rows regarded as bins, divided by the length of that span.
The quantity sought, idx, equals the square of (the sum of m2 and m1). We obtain 17.0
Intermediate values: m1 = 2.04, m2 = 2.07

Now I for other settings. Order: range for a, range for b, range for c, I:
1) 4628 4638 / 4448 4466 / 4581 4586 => 0.0302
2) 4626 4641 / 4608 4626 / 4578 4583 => 0.0245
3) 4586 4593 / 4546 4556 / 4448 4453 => 0.0284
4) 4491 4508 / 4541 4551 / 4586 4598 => 0.0291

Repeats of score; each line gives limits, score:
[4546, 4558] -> 2.097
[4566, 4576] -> 2.139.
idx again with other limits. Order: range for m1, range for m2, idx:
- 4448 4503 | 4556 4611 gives 17.2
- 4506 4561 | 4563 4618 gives 16.7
